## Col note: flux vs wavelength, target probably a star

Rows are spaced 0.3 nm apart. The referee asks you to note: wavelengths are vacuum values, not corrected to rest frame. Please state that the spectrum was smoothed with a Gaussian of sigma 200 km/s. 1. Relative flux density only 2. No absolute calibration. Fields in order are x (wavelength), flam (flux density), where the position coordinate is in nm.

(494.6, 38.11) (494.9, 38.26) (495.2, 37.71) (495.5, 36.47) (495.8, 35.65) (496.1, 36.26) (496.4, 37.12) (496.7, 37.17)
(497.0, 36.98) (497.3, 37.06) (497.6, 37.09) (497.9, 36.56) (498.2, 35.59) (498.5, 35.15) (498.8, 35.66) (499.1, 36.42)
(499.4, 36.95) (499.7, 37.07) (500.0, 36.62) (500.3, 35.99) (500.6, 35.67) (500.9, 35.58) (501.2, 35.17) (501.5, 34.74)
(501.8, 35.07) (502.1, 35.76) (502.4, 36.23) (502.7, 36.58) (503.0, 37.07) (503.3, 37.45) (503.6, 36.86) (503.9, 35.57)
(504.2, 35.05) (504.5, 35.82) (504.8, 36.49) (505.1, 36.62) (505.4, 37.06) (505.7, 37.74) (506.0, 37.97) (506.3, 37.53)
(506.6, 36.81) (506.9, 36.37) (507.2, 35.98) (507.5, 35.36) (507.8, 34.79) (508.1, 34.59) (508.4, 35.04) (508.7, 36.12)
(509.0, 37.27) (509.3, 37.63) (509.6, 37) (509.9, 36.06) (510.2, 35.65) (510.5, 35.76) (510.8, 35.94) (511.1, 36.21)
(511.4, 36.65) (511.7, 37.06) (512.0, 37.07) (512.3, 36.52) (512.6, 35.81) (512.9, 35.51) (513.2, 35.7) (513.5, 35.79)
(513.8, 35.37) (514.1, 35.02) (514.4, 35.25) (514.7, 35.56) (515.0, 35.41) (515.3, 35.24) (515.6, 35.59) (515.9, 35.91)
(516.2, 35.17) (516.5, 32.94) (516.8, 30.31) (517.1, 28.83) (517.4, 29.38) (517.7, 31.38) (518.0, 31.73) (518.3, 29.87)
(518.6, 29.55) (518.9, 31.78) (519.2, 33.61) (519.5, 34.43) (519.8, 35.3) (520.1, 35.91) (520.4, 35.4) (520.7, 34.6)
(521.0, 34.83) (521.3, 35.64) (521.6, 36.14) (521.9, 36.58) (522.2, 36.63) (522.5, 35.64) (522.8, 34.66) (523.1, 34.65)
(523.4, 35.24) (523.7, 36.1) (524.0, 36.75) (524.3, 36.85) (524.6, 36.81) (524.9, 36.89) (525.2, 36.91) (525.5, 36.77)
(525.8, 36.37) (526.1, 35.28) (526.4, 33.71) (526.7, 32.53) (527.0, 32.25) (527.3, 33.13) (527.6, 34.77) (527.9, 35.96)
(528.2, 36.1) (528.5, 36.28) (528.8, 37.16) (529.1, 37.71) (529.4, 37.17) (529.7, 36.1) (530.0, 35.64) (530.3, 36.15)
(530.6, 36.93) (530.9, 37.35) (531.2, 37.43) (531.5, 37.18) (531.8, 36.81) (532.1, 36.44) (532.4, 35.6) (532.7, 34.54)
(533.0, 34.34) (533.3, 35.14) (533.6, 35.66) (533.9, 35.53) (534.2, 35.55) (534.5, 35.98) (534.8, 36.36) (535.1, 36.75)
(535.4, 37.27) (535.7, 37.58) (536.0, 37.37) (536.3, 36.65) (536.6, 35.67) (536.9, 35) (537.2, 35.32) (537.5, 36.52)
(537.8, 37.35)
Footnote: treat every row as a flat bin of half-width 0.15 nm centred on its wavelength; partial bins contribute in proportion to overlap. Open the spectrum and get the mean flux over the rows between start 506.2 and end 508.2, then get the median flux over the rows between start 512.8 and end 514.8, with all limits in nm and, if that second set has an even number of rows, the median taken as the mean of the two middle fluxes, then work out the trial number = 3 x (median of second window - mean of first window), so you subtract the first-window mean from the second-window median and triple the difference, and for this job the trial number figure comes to -1.2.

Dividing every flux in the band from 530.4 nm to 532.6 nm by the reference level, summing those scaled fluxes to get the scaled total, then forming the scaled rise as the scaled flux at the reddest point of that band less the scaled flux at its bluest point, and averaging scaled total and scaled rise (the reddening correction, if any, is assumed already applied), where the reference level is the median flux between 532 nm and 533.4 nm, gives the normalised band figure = 3.6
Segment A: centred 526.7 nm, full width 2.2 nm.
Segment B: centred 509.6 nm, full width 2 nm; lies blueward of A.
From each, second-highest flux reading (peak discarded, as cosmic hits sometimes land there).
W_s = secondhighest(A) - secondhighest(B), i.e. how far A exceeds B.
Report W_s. -2.0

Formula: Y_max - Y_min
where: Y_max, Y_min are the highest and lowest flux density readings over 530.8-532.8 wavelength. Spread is 2.9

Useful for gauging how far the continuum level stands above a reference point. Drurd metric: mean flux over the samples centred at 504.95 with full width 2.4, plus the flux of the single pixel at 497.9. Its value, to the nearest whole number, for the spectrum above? 73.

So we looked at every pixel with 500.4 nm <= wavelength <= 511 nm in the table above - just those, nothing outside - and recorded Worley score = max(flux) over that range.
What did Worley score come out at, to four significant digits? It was 37.97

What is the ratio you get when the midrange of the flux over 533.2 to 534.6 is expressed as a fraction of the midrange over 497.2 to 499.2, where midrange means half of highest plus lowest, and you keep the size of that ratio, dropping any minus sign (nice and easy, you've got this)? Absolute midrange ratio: 0.98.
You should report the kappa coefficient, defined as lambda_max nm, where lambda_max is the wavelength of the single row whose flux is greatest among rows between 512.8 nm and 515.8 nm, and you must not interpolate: 513.5 nm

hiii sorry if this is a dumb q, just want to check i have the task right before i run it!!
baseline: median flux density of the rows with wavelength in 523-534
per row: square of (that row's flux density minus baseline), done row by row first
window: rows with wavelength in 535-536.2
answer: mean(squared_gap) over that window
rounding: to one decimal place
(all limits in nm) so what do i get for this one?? 1.4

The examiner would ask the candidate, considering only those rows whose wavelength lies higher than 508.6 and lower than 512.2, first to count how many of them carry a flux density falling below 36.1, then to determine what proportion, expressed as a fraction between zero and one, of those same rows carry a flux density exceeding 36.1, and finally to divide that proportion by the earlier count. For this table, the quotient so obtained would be 0.17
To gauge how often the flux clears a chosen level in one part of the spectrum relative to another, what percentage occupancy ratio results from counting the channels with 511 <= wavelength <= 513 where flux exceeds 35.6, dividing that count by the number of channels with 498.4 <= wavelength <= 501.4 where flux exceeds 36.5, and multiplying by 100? 200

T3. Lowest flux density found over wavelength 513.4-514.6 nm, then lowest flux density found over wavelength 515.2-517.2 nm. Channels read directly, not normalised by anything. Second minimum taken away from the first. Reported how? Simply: 6.2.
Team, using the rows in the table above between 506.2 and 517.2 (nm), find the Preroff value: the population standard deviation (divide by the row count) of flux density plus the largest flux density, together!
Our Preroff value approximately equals 39.3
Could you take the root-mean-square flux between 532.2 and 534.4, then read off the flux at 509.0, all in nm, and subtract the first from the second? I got 2.1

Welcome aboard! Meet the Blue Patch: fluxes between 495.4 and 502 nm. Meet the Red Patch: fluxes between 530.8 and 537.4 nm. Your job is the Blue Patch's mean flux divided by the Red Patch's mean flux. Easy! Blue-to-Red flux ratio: 1.001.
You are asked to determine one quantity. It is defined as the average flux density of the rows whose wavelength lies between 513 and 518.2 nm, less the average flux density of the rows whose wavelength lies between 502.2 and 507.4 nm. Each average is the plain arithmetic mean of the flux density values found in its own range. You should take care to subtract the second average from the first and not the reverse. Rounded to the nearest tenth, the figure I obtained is -2.9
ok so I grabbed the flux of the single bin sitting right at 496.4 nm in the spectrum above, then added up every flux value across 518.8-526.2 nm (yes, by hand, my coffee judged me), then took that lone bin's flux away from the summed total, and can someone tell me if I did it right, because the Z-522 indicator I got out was 853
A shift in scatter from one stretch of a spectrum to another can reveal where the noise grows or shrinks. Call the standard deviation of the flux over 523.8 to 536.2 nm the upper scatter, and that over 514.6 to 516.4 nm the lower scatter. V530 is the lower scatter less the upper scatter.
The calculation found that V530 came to -1.1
